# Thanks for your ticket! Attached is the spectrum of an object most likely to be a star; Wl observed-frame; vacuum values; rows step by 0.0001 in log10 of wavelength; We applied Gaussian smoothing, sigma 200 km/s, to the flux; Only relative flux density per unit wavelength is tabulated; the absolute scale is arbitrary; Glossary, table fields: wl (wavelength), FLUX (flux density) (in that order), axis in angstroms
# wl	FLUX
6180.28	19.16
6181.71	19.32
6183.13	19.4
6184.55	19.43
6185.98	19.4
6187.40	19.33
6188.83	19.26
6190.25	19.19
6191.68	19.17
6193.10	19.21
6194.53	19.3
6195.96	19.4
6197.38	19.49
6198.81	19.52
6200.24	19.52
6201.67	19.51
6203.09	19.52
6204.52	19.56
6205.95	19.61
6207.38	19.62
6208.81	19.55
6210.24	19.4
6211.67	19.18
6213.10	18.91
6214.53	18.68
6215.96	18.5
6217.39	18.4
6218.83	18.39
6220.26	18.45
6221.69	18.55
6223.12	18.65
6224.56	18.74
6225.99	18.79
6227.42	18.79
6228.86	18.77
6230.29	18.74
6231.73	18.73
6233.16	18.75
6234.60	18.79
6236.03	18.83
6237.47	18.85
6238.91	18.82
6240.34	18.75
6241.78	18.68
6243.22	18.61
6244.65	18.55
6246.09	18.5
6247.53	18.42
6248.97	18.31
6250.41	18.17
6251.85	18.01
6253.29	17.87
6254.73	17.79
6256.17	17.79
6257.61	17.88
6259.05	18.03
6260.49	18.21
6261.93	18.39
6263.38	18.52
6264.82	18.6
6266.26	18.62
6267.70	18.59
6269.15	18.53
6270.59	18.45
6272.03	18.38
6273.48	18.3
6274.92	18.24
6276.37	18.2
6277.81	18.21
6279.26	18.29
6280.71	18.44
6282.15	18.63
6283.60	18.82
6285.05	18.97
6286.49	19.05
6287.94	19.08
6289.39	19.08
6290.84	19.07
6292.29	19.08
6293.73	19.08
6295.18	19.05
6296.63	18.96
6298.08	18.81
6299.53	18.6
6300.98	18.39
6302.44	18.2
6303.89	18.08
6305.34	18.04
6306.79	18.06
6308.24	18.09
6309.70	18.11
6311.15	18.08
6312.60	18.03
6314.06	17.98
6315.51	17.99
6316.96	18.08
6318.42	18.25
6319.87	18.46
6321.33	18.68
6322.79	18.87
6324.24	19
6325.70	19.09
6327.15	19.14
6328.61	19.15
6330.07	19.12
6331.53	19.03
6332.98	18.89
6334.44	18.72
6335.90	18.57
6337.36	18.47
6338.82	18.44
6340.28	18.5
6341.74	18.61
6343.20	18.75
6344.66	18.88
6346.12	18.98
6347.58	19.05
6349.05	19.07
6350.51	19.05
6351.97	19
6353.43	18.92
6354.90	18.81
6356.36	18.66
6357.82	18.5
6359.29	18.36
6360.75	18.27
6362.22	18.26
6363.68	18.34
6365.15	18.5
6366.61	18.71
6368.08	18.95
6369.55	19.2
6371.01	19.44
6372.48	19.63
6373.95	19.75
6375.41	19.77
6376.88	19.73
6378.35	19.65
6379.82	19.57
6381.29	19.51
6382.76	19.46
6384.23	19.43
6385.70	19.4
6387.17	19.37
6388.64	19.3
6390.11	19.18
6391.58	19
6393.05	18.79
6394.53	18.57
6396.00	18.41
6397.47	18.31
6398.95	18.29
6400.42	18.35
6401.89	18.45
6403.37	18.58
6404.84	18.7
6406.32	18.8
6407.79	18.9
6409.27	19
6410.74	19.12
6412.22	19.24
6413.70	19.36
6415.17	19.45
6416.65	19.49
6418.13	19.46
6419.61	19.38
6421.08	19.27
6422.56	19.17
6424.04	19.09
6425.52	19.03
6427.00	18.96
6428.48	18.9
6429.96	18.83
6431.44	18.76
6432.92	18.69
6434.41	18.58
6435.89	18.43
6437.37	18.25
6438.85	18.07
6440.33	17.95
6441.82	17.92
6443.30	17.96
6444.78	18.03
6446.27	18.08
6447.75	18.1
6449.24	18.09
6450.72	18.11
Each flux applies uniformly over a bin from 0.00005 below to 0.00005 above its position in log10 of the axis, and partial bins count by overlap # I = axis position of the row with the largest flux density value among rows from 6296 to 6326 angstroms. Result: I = 6325.70 angstroms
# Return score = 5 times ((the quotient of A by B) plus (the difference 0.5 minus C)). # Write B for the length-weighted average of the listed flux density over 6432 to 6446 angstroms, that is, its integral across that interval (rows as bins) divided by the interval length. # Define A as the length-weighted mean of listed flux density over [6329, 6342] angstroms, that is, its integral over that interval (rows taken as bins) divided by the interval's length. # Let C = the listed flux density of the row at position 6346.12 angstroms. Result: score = -87.3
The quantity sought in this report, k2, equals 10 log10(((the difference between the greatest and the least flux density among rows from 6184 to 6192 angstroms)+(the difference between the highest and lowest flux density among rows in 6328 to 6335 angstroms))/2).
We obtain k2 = -4.6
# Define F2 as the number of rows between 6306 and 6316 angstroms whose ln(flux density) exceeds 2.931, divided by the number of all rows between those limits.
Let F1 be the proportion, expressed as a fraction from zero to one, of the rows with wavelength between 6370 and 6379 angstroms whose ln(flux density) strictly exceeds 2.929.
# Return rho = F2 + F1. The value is 1.0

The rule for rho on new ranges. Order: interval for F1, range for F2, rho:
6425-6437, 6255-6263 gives 0.6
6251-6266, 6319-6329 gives 0.7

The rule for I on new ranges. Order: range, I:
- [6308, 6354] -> 6328.61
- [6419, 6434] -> 6419.61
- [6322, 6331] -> 6328.61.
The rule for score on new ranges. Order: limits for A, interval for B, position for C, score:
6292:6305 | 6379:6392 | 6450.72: -83.2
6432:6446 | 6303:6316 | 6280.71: -84.7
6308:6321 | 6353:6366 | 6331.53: -87.8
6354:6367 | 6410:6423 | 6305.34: -82.9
